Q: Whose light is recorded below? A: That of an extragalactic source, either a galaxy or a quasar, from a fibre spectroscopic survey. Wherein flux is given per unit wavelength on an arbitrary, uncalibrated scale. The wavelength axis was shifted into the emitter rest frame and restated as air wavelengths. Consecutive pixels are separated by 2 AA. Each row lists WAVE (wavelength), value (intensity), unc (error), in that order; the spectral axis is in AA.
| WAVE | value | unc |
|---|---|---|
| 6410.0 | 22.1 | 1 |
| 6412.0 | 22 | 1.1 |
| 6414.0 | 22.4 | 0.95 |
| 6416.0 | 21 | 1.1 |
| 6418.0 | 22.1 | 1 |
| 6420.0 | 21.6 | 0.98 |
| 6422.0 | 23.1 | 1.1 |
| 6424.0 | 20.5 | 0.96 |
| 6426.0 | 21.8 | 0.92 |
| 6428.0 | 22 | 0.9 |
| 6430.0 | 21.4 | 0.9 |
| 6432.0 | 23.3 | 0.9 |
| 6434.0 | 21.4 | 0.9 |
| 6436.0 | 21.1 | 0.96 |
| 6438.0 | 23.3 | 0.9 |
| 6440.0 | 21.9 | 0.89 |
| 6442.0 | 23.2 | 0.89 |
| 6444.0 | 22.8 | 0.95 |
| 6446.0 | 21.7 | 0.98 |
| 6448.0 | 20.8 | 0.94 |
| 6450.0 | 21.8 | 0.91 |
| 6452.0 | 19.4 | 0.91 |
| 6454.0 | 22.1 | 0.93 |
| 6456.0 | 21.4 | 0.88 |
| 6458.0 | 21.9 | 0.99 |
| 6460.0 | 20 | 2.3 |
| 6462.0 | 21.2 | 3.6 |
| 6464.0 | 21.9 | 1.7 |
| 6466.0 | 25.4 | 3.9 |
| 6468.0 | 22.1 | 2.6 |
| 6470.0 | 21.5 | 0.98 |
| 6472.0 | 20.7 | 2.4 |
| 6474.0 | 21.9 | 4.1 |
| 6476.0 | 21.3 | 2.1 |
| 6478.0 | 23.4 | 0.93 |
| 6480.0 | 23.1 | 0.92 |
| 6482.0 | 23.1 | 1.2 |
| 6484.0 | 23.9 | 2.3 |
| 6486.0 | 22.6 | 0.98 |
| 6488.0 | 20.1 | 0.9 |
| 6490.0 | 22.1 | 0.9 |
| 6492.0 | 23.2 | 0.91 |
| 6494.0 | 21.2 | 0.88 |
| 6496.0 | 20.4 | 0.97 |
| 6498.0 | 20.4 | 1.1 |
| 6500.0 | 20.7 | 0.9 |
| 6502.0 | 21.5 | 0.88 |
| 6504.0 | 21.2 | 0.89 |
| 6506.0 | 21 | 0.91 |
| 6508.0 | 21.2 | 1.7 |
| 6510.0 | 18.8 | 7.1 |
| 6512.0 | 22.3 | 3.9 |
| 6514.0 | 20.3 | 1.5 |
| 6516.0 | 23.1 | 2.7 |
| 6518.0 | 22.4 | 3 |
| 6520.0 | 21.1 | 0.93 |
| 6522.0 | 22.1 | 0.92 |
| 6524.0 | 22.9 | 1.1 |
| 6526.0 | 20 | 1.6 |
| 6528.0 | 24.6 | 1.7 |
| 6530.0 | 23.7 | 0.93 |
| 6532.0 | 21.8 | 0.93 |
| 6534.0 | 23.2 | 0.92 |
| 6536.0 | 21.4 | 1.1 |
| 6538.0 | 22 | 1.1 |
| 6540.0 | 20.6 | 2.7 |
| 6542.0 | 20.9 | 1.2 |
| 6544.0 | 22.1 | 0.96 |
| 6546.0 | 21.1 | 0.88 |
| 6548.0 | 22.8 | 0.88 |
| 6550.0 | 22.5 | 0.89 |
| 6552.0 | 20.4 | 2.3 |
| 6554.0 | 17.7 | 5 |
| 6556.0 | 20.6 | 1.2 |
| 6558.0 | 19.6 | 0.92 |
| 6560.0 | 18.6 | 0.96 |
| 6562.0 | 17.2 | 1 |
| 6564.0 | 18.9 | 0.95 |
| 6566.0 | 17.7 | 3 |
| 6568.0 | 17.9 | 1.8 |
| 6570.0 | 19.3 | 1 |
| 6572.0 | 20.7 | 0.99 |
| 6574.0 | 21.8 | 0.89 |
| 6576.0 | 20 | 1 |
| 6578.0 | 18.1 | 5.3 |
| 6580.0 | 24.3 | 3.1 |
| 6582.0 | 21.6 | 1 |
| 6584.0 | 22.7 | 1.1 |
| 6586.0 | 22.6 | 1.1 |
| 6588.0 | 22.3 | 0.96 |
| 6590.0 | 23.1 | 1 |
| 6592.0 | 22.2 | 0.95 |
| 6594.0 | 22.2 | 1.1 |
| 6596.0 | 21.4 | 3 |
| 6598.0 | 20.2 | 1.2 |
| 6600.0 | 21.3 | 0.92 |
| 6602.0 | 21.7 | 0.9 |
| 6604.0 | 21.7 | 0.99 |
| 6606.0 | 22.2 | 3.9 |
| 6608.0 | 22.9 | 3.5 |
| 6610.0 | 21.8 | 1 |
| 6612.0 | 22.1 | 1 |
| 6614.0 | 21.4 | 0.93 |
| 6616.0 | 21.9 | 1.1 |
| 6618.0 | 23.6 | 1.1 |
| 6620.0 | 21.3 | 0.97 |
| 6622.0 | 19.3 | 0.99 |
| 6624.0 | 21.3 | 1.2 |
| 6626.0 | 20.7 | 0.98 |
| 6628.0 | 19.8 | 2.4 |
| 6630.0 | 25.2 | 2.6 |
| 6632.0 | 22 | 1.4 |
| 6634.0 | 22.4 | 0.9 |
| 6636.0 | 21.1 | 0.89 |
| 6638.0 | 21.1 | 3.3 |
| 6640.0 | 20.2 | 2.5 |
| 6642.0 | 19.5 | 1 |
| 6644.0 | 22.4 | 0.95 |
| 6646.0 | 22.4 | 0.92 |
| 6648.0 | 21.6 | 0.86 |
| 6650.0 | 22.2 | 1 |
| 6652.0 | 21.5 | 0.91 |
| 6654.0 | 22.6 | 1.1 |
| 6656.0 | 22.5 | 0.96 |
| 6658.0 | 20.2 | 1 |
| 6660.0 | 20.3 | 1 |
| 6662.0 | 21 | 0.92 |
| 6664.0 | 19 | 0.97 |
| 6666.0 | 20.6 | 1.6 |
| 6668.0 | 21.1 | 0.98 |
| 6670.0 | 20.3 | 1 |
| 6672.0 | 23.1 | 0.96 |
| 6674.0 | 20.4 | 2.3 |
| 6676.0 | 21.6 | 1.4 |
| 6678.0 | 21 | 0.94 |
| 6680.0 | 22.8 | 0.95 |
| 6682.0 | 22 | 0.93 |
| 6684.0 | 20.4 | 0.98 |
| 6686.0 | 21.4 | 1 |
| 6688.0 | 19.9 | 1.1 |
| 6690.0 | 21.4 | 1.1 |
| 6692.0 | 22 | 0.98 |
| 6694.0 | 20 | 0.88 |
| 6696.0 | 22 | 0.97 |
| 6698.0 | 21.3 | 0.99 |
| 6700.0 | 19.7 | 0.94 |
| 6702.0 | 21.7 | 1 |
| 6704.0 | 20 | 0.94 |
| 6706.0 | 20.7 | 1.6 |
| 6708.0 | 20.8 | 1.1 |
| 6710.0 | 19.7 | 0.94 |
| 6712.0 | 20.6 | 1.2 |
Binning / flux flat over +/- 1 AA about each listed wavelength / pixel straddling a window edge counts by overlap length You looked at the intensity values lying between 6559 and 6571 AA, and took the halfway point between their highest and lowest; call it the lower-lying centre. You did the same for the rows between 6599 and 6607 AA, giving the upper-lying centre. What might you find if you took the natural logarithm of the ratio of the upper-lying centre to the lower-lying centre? 0.18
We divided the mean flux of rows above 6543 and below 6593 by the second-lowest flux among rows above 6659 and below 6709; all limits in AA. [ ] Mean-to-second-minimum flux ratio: 1.05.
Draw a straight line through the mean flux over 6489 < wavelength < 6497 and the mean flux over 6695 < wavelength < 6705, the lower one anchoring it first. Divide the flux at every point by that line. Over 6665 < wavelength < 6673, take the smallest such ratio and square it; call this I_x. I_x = 0.93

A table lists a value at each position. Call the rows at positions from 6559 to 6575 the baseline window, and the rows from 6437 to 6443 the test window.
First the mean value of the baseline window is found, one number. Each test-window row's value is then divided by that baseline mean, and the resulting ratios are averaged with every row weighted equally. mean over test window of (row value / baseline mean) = 1.20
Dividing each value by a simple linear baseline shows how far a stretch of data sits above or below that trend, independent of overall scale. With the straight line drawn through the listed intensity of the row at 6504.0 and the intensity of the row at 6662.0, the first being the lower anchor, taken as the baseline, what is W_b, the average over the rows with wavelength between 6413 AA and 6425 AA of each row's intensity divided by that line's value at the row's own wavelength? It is 1.02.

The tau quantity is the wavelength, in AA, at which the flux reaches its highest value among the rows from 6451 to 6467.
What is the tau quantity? 6466.0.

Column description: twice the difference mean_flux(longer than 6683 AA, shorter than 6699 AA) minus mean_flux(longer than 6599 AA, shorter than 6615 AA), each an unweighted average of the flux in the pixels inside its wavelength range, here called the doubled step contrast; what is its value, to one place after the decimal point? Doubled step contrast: -1.7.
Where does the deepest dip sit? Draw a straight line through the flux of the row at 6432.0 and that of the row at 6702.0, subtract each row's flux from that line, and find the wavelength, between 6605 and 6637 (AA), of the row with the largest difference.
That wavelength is 6622.0 AA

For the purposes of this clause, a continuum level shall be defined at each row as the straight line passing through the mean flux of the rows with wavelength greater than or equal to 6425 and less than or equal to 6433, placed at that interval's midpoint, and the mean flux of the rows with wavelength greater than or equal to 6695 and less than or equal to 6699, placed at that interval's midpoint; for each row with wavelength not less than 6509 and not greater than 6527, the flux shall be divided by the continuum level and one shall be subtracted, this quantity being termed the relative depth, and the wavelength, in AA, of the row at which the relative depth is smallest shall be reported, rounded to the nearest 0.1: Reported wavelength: 6510.0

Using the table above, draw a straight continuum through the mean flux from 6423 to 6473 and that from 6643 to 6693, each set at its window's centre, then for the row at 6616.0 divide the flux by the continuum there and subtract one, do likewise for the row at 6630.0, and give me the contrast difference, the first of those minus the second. -0.16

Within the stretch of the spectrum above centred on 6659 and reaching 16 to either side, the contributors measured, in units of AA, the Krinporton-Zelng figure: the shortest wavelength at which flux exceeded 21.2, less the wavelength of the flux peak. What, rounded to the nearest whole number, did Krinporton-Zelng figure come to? -28 AA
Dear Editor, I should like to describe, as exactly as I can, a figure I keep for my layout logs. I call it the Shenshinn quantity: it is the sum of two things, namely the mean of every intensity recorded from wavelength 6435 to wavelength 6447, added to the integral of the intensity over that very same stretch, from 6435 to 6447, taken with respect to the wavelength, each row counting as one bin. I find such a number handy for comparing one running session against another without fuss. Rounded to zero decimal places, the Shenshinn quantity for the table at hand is 290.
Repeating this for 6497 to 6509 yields 273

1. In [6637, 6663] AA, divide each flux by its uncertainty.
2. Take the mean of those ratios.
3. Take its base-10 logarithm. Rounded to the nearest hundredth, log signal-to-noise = 1.30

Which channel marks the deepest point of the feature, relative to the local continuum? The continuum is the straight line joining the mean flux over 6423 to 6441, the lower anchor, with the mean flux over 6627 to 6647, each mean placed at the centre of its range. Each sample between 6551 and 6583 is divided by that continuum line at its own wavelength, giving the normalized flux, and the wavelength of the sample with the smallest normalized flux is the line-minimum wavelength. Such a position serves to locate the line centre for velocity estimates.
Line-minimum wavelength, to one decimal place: 6562.0 AA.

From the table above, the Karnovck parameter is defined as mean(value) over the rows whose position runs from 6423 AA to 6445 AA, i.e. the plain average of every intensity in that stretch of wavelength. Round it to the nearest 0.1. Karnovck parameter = 22.1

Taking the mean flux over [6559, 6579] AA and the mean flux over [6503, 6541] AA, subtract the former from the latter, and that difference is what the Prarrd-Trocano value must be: 2.8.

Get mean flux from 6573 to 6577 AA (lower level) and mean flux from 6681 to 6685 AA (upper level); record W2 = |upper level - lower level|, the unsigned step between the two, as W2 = 0.3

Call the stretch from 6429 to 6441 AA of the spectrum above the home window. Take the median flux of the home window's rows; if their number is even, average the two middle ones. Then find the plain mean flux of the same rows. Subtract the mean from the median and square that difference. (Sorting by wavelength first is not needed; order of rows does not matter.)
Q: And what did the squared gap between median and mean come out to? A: 0.17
